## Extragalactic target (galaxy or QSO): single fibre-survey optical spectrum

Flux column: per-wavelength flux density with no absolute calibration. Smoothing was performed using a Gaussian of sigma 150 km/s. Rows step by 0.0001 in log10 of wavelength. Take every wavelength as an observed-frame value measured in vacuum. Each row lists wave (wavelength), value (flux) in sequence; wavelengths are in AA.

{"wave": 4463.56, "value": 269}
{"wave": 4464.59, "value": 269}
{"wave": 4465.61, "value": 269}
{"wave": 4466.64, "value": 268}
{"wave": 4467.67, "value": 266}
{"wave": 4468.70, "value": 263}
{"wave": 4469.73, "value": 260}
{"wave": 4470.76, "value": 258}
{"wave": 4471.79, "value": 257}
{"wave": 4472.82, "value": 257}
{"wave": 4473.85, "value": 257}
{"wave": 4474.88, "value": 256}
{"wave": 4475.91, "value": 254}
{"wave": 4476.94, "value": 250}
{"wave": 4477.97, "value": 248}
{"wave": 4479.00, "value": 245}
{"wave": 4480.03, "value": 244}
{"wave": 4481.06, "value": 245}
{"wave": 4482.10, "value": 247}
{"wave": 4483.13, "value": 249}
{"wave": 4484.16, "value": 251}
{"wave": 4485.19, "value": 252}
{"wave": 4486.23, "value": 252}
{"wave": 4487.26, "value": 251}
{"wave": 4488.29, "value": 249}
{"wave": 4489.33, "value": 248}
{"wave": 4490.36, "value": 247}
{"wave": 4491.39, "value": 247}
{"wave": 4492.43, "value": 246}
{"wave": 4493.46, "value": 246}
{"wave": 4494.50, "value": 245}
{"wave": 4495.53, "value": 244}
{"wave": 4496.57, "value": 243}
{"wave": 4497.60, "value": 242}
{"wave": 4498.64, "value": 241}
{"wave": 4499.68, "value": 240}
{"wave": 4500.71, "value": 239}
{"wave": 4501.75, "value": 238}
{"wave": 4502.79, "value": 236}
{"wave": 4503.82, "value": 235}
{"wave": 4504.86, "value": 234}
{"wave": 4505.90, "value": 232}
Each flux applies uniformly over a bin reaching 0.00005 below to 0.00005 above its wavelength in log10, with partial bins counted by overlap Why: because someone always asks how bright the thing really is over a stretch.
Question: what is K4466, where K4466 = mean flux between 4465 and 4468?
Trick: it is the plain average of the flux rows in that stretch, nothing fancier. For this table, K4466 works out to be 268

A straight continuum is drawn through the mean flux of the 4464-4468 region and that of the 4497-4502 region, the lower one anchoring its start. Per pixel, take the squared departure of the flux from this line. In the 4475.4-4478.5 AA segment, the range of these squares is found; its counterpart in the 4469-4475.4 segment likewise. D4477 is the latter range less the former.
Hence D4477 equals -50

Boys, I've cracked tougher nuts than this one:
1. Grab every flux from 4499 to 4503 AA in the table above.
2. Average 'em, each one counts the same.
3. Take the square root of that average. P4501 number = 15.4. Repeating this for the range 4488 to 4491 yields 15.7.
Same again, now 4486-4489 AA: 15.8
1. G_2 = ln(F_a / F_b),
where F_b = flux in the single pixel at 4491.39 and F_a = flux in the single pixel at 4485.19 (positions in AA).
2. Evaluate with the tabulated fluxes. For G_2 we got 0.020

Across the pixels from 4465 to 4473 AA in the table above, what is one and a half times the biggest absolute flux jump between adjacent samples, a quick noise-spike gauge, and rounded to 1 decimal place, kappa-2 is 4.5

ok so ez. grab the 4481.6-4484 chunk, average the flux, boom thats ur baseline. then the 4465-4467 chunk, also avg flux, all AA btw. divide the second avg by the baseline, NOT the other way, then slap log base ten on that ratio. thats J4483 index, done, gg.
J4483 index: 0.034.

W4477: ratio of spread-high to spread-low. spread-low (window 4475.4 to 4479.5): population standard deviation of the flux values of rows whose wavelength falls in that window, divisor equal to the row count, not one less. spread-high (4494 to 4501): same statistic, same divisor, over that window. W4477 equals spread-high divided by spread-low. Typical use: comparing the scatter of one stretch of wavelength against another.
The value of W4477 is 0.61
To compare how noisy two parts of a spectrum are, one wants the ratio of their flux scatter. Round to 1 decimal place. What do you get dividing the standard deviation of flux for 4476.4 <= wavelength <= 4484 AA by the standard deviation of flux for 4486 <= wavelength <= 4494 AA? 1.0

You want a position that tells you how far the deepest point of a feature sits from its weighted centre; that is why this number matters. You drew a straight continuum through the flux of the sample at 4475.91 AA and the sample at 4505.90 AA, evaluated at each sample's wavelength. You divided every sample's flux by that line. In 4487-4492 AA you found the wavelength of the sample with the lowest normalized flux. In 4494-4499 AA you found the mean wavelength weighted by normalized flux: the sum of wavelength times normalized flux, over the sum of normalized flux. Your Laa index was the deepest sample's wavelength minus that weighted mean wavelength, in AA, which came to -6.2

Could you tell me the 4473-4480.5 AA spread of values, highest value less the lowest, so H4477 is 13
